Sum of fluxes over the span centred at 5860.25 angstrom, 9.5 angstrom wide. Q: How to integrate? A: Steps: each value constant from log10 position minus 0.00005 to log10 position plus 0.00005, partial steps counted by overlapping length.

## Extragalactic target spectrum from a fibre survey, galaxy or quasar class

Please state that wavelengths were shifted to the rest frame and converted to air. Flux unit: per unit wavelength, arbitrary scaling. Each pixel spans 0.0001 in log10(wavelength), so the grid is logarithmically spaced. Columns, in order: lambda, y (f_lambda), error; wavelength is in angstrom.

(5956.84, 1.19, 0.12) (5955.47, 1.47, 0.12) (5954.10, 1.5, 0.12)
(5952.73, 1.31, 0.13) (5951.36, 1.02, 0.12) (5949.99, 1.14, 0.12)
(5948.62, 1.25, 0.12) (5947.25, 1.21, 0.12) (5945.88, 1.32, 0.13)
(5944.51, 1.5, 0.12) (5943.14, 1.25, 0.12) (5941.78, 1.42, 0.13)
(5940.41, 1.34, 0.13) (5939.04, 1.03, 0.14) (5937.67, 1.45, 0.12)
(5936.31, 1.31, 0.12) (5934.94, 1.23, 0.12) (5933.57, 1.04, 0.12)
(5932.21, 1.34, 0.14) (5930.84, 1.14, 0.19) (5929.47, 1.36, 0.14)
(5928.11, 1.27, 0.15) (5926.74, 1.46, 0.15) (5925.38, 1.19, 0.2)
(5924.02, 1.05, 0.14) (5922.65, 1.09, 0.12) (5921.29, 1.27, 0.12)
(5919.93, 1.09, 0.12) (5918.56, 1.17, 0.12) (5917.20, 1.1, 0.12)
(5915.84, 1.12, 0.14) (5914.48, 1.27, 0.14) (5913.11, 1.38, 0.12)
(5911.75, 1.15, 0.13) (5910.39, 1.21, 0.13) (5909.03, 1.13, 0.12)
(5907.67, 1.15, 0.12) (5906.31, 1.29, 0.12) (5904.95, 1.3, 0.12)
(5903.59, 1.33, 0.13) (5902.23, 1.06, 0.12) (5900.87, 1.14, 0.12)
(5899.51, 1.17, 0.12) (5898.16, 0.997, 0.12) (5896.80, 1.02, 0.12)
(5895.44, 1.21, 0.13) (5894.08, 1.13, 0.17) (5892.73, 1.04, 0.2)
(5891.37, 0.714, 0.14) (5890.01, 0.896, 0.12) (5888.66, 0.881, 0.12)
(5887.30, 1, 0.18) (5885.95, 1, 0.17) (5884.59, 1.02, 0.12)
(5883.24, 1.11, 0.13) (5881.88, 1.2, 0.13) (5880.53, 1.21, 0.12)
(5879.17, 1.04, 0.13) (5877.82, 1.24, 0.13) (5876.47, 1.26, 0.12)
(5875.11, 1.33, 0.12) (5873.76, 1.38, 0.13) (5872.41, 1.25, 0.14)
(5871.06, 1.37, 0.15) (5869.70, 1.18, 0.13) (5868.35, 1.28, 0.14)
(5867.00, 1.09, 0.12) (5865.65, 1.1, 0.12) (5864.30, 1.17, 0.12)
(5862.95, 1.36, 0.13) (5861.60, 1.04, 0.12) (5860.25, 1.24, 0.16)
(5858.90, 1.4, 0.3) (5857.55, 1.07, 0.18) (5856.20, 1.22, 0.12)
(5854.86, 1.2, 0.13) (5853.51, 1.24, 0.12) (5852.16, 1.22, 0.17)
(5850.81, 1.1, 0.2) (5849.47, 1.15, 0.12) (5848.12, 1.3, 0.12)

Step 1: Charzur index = 8.5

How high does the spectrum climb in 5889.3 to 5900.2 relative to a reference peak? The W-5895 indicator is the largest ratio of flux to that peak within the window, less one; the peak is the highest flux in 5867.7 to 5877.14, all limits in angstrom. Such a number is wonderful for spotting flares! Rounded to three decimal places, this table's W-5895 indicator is -0.123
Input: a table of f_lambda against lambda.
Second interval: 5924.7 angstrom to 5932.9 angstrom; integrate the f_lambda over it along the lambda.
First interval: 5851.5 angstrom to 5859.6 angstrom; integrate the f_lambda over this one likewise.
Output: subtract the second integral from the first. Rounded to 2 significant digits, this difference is -0.68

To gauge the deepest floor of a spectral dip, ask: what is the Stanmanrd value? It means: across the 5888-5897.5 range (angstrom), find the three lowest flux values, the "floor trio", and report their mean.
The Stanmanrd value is 0.83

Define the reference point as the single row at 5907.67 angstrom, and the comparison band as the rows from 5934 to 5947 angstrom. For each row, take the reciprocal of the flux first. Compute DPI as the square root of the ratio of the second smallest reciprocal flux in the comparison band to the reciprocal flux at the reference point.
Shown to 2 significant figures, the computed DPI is 0.89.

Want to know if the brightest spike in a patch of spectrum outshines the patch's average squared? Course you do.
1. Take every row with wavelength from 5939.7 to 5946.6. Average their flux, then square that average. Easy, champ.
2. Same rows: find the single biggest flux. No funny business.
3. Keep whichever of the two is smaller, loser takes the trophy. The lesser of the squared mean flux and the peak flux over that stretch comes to 1.50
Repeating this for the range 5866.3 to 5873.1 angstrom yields 1.37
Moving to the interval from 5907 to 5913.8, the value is 1.38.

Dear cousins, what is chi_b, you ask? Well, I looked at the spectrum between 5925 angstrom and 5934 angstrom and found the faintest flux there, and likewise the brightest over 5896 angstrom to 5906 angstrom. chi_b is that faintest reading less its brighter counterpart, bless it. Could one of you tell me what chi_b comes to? -0.29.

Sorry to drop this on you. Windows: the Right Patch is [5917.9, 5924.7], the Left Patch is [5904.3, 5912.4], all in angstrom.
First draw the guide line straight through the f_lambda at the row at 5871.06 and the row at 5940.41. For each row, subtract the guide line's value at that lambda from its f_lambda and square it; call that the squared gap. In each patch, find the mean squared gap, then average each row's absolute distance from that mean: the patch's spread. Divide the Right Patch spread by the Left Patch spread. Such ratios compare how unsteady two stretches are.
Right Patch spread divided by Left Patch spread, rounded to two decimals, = 1.50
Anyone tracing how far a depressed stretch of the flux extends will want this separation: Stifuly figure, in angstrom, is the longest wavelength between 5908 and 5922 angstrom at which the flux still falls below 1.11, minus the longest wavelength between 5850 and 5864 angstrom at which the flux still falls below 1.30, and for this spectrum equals 58.3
